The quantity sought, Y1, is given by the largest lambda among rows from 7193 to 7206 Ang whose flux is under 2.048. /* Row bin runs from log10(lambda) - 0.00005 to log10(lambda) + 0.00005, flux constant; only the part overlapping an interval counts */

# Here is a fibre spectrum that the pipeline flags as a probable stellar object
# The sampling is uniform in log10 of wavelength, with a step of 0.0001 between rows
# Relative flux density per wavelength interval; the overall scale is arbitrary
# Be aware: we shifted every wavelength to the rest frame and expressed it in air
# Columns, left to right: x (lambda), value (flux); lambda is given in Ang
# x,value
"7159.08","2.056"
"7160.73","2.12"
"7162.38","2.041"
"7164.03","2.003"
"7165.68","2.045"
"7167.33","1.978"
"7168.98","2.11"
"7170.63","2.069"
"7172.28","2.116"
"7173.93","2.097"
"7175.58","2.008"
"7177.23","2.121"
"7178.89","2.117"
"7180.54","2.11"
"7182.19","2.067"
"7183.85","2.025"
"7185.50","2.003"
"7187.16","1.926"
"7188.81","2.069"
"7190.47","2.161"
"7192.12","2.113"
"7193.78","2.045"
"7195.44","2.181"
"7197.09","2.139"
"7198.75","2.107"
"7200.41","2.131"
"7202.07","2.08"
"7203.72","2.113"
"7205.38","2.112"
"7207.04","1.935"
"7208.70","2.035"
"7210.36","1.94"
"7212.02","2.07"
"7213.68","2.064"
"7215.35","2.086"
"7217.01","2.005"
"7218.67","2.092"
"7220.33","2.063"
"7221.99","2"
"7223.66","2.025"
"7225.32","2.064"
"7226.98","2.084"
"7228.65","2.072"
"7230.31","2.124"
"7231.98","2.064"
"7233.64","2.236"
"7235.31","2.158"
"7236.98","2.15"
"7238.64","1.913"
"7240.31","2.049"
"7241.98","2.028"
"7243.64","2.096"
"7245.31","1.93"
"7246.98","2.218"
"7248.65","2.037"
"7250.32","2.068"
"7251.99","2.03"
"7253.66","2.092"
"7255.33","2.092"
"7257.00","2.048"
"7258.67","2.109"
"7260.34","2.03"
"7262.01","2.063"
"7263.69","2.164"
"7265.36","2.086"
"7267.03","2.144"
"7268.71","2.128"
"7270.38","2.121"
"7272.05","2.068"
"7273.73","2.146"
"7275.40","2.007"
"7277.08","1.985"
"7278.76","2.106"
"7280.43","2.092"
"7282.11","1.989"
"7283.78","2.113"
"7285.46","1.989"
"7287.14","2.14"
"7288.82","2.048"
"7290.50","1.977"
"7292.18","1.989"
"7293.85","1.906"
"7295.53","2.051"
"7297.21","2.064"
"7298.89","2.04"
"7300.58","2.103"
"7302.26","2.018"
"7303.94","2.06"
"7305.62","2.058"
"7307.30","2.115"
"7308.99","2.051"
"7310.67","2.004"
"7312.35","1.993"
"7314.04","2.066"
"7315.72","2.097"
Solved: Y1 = 7193.78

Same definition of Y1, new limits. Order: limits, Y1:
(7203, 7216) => 7210.36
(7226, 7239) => 7238.64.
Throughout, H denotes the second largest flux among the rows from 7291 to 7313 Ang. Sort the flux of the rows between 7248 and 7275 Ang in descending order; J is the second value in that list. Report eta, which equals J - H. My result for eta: 0.04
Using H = 2.103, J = 2.146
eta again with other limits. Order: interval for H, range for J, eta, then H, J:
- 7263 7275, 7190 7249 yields 0.07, 2.146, 2.218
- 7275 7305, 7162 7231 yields 0.05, 2.113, 2.161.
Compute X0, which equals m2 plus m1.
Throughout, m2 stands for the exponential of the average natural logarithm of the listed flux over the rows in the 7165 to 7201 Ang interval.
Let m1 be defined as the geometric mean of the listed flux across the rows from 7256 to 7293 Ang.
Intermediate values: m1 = 2.07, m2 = 2.08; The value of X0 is 4.15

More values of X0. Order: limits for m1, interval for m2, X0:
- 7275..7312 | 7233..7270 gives 4.12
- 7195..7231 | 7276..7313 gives 4.11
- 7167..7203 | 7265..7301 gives 4.14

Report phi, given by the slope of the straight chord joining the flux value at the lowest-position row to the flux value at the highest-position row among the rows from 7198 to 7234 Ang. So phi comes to 0.0037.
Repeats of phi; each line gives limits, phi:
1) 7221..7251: 0.0024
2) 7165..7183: 0.0013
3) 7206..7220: 0.0135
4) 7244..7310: 0.0019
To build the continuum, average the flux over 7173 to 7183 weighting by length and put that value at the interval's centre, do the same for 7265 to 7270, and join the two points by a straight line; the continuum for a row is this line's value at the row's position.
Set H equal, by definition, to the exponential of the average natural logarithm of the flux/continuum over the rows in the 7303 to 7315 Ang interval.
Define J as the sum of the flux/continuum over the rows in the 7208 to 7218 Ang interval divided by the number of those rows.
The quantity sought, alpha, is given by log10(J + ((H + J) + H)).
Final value 0.586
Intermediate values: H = 0.958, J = 0.967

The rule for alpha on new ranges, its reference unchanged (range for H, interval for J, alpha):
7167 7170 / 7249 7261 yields 0.592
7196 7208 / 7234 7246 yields 0.594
